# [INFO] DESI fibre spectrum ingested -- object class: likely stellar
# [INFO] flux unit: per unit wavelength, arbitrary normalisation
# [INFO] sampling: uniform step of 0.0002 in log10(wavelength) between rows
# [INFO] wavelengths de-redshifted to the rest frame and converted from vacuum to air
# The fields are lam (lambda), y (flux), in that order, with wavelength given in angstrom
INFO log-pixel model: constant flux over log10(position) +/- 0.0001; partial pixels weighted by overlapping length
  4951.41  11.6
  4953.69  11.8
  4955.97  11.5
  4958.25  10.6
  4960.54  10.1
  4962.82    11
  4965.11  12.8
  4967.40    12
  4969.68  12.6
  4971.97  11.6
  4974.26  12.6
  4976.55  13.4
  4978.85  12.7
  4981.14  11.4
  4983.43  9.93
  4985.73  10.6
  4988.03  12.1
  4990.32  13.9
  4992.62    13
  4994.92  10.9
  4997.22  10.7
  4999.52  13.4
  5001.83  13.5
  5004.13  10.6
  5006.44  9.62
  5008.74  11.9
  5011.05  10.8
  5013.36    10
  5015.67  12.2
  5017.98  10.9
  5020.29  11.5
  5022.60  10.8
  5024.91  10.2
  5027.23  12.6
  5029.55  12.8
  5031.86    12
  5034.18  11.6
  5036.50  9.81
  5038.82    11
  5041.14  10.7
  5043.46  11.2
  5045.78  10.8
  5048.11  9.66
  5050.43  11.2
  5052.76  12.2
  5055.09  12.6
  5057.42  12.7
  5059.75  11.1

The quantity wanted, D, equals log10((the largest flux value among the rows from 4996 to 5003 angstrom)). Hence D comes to 1.130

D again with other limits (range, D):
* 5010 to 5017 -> 1.086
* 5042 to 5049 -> 1.049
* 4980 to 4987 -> 1.057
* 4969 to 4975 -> 1.100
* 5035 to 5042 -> 1.041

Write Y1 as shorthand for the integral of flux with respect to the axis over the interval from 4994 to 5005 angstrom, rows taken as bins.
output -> 131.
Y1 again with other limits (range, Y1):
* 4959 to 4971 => 140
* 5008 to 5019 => 122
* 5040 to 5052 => 129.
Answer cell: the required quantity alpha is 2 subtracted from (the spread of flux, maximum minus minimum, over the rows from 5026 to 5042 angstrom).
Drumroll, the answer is 1.0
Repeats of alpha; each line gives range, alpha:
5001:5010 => 1.9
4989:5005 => 1.3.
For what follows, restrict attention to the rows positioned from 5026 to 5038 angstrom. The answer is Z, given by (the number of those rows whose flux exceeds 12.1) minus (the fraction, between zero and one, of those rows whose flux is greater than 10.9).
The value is 1.2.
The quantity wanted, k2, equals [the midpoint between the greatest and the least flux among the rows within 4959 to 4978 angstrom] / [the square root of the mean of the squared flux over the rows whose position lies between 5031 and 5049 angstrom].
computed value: 1.08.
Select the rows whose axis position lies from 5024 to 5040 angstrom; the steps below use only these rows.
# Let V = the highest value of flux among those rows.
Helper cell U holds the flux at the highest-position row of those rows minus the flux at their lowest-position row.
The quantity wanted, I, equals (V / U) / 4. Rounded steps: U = 0.8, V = 12.8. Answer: 4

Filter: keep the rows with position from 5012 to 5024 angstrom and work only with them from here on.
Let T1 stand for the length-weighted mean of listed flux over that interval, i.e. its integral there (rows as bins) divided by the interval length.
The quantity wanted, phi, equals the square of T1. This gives 122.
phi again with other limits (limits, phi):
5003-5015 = 113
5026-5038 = 137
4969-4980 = 158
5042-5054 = 121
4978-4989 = 128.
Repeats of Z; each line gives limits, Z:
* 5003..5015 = -0.2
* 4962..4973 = 1.0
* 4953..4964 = -0.6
